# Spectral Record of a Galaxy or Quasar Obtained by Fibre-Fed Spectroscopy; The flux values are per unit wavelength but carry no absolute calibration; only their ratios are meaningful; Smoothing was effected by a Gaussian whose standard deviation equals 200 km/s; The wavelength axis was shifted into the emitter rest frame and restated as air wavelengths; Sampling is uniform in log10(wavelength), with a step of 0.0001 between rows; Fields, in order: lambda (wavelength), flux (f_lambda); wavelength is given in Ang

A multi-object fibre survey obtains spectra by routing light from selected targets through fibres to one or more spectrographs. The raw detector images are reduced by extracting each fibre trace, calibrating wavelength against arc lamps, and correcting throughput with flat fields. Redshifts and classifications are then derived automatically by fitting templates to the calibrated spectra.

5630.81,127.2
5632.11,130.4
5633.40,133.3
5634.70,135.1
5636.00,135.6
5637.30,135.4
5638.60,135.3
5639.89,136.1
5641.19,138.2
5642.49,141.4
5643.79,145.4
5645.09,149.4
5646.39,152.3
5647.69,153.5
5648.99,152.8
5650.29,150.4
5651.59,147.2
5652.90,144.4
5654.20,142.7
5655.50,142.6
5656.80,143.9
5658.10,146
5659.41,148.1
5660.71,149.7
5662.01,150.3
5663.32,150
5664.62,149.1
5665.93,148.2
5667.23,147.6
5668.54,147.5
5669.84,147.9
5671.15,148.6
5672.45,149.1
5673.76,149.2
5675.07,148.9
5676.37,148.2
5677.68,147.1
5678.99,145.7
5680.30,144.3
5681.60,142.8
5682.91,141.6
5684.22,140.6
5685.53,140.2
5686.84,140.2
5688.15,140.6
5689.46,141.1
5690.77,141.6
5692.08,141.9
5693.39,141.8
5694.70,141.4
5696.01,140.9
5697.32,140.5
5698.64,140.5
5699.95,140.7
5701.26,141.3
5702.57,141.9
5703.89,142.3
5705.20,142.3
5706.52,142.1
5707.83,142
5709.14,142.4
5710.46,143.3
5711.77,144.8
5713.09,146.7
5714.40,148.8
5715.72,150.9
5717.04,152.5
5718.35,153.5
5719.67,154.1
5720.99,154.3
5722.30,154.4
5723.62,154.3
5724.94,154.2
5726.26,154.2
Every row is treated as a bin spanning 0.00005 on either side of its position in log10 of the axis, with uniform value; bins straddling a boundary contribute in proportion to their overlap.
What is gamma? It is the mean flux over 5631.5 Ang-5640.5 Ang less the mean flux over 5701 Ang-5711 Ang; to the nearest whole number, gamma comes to -8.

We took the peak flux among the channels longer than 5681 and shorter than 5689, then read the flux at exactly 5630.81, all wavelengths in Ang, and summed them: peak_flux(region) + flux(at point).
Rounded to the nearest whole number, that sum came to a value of 270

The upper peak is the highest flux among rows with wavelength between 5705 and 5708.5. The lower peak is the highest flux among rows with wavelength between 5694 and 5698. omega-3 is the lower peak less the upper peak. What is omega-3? -1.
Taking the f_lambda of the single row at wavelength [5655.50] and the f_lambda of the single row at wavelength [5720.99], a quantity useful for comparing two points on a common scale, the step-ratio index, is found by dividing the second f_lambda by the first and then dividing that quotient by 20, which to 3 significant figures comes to 0.0541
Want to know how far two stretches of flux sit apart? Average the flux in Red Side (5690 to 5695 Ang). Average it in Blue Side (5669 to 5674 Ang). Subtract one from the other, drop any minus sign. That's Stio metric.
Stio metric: 7.0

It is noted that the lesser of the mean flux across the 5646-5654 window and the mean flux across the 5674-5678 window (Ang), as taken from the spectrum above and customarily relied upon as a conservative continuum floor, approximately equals 148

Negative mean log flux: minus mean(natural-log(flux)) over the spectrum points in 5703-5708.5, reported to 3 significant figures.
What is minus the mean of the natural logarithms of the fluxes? -4.96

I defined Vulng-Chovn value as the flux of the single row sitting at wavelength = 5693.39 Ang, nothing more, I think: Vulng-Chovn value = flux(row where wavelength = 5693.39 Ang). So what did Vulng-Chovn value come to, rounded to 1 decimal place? 141.8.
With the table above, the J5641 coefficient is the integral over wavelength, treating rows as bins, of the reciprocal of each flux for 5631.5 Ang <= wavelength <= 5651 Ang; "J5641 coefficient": 0.138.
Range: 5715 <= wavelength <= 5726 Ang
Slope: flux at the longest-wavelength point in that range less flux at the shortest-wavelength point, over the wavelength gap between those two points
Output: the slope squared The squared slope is 0.13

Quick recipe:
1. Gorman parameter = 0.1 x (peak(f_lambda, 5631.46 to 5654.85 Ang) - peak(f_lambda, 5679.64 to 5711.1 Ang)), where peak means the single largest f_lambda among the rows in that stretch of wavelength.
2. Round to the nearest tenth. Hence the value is 0.9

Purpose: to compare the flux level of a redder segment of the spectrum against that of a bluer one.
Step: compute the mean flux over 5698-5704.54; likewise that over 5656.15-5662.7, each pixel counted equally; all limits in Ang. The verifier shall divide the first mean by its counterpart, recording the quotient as 0.96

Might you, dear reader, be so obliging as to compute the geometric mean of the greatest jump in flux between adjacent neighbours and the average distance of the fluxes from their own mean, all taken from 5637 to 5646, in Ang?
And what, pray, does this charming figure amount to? 4.2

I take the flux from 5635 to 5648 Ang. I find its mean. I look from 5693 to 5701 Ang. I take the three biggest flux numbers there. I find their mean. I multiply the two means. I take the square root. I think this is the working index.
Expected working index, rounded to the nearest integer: 142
